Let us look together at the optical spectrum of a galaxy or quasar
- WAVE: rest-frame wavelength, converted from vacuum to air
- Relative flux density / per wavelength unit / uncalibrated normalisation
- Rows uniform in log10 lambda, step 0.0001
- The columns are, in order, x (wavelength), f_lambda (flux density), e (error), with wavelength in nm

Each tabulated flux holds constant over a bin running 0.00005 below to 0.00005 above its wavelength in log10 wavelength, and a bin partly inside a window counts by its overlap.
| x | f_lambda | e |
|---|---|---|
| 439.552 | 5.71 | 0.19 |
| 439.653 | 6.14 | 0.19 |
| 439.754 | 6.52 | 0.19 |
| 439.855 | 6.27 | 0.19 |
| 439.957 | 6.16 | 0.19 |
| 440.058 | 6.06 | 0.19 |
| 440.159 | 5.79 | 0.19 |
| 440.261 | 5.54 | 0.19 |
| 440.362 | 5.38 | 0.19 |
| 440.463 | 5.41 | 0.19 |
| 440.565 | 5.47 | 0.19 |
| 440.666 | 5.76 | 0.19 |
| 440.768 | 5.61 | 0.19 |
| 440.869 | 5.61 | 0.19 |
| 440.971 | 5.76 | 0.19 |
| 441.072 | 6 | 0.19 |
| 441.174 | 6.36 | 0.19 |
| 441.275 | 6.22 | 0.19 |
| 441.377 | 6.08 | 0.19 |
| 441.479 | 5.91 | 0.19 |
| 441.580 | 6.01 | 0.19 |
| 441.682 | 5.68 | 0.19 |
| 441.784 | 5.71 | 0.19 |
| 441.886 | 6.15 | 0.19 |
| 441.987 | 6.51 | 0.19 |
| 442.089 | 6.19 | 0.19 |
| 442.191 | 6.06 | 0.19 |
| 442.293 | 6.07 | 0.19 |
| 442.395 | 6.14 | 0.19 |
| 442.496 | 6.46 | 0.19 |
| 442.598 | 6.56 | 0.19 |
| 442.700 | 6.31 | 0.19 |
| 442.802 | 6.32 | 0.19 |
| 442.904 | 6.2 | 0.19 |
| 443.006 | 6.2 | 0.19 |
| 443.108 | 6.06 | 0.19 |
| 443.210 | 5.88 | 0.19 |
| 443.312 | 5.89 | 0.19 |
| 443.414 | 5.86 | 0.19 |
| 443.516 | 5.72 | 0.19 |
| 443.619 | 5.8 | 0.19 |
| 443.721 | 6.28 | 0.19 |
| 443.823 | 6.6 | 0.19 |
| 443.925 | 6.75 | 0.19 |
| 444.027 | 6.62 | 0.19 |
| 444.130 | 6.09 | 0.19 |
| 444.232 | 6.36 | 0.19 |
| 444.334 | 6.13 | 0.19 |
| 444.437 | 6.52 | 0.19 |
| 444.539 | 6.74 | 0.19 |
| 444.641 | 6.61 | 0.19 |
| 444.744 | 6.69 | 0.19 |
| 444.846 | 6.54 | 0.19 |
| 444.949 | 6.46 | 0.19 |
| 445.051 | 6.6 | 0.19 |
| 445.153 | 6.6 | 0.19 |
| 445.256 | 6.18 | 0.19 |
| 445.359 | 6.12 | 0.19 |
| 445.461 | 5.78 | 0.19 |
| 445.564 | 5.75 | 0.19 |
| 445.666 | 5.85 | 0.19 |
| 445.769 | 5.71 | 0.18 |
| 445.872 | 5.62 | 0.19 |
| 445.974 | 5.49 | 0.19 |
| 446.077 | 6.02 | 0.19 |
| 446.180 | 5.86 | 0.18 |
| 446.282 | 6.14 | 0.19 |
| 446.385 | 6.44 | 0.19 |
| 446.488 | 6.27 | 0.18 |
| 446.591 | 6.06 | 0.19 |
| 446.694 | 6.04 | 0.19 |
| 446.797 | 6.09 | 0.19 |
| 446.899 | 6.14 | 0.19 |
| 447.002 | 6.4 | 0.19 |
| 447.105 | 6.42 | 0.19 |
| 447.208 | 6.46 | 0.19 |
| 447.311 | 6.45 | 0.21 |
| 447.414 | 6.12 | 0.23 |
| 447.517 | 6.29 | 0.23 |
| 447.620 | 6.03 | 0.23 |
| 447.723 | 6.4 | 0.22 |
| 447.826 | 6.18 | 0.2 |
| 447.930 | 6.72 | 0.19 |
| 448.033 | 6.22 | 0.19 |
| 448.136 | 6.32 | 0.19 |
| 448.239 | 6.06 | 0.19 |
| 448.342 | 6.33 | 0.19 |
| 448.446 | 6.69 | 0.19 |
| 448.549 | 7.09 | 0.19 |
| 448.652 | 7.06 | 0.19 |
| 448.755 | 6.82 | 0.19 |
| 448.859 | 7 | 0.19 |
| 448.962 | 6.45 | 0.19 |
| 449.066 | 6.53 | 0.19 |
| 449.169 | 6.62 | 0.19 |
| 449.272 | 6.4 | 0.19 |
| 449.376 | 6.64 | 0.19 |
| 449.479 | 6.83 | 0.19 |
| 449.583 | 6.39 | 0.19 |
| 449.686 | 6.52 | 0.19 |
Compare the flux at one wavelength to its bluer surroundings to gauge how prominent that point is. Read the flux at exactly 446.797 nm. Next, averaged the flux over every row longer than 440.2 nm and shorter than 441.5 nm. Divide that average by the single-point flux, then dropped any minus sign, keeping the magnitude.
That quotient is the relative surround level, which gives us 0.95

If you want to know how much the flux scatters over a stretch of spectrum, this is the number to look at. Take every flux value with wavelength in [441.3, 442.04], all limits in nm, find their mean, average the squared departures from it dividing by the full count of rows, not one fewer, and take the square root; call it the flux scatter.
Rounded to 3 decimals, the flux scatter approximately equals 0.263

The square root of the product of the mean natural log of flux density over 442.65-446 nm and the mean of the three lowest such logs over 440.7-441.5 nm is 1.777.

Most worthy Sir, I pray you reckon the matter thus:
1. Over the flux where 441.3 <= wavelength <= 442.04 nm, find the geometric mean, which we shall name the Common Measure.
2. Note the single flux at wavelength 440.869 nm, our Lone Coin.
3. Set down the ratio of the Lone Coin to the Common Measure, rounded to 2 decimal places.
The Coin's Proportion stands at 0.93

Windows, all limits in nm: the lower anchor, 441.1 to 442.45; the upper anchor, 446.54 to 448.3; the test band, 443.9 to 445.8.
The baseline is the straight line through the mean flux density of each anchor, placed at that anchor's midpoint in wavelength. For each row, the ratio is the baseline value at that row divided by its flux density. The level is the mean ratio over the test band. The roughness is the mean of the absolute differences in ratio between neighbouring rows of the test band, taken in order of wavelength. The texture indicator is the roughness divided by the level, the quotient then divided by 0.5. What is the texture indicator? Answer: 0.061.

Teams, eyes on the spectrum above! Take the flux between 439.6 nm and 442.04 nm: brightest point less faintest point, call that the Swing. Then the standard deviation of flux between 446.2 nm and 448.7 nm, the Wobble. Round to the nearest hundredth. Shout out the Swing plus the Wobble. 1.43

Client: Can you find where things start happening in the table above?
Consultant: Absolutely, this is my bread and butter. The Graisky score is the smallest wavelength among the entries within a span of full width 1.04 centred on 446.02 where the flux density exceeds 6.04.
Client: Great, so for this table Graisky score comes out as 446.282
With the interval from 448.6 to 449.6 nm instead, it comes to 448.652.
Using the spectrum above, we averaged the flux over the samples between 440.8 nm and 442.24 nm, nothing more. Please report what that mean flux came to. 6.0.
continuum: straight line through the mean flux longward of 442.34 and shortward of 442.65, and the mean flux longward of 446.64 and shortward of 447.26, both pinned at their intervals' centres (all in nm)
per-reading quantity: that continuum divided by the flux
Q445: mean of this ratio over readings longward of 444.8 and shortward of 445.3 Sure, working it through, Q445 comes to 0.975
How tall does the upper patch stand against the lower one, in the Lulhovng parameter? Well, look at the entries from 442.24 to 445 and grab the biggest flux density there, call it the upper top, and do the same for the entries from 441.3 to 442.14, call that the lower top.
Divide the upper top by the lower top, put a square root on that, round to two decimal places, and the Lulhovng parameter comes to 1.02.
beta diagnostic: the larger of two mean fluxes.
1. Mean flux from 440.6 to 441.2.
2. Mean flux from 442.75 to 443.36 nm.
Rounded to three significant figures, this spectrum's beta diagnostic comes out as 6.09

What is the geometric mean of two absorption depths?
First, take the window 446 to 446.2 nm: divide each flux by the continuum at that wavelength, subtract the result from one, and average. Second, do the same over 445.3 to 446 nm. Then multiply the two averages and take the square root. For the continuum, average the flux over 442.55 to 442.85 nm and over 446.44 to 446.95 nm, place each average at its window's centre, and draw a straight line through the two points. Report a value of 0.05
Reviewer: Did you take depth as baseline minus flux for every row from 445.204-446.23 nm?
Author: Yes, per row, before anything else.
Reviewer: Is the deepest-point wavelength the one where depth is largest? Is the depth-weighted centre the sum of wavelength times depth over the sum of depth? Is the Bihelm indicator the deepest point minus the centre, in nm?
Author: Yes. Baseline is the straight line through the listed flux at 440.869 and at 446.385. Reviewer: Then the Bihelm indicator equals 0.17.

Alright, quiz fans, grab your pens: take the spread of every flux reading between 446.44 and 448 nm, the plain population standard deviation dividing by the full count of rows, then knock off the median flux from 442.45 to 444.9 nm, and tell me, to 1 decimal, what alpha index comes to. -6.1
